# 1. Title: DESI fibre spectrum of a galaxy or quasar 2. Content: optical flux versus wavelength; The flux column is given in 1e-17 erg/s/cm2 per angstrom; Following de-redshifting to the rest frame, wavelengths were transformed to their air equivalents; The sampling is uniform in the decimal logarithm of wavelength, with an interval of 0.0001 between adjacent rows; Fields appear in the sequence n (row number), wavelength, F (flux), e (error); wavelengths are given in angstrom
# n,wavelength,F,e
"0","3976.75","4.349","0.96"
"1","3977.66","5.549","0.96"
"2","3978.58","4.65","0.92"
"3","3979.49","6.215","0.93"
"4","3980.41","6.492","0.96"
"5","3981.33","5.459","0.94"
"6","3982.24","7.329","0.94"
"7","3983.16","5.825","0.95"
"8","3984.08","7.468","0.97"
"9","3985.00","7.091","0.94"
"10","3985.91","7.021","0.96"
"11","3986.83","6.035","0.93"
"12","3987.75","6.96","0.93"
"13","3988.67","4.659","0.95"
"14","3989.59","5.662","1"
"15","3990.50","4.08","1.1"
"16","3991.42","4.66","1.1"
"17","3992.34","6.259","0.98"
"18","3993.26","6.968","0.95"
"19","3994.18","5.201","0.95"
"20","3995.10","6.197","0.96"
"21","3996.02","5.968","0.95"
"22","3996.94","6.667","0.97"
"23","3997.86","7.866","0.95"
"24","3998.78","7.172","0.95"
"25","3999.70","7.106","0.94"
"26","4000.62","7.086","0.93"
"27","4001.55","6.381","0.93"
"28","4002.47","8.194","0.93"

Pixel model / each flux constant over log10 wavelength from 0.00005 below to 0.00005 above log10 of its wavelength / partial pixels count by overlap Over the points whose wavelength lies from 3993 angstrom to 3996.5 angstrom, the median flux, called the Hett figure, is 6.1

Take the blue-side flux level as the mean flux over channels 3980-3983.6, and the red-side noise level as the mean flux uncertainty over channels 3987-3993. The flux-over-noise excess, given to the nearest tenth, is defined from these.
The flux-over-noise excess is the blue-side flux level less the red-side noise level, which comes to 5.3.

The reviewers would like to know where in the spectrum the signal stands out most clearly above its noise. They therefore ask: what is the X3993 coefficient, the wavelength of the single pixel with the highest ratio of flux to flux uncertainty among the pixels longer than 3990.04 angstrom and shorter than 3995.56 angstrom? 3993.26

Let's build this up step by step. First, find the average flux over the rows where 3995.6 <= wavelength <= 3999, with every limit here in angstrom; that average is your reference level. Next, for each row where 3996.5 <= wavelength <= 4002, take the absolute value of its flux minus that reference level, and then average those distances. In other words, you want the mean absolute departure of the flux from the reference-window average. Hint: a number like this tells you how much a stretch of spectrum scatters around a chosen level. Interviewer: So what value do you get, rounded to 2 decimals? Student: 0.39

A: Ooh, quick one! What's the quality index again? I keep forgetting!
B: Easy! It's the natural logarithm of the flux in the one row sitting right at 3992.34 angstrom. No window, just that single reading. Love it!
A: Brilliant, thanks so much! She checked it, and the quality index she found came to 1.83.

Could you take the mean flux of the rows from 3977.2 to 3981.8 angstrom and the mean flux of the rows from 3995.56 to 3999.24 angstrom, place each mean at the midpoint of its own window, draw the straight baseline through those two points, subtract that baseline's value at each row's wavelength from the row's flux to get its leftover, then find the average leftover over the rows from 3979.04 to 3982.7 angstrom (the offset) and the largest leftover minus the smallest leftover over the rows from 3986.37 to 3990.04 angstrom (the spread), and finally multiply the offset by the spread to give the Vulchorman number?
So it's 1.4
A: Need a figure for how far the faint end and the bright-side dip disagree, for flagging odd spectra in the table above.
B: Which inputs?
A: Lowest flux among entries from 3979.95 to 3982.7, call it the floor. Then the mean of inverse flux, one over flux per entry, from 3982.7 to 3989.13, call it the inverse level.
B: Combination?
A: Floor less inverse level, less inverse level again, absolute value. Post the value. 5.1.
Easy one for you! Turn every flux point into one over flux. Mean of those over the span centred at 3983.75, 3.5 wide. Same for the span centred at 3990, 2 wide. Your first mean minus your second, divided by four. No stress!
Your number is -0.016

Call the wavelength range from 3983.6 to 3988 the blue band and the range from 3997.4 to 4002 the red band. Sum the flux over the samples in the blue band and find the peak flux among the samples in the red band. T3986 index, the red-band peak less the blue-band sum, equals -26.7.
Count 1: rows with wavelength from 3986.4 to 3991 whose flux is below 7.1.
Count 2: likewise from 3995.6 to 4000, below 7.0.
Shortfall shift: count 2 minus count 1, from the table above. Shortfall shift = -3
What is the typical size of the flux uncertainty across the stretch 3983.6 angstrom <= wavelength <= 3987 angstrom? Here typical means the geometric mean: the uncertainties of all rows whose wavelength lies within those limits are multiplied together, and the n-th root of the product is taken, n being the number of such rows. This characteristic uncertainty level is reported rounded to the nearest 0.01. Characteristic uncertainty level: 0.95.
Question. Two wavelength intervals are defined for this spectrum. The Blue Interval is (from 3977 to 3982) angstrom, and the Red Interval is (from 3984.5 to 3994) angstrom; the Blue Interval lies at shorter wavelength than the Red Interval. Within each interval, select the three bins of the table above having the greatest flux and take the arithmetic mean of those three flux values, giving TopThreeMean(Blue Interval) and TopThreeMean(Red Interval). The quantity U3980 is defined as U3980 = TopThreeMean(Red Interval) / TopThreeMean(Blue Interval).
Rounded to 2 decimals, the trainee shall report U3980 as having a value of 1.15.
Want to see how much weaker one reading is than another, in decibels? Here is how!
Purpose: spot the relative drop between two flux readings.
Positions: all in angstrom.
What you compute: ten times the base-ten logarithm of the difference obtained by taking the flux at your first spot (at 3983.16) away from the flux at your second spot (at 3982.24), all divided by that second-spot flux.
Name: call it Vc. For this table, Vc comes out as -6.9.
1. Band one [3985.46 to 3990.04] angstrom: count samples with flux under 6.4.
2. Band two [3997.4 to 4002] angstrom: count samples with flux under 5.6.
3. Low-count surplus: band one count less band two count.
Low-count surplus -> 3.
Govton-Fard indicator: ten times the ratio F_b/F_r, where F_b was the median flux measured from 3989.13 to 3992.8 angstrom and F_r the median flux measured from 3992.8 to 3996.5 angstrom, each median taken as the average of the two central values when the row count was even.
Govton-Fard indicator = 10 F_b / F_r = 8.5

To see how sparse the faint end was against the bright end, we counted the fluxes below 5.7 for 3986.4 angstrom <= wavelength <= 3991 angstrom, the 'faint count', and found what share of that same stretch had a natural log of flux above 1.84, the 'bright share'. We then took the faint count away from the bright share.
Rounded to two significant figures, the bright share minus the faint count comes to -2.8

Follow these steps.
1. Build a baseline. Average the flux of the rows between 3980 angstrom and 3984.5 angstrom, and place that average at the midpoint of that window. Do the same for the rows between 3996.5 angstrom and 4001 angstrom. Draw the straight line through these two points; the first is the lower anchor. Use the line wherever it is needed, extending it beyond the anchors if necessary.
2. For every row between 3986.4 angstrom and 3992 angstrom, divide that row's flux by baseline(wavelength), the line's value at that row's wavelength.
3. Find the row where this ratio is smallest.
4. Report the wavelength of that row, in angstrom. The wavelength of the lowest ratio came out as 3990.50 angstrom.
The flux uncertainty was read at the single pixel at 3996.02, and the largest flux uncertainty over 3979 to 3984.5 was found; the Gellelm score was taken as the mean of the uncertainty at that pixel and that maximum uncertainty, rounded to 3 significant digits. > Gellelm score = 0.960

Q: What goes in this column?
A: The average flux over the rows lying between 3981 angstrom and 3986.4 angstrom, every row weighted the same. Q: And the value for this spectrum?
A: 6.7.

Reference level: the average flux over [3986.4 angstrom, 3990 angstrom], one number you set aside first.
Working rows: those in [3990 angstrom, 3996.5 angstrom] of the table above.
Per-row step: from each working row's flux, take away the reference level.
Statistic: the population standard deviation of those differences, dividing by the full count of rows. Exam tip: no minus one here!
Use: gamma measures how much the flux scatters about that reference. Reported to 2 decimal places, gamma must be 0.94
